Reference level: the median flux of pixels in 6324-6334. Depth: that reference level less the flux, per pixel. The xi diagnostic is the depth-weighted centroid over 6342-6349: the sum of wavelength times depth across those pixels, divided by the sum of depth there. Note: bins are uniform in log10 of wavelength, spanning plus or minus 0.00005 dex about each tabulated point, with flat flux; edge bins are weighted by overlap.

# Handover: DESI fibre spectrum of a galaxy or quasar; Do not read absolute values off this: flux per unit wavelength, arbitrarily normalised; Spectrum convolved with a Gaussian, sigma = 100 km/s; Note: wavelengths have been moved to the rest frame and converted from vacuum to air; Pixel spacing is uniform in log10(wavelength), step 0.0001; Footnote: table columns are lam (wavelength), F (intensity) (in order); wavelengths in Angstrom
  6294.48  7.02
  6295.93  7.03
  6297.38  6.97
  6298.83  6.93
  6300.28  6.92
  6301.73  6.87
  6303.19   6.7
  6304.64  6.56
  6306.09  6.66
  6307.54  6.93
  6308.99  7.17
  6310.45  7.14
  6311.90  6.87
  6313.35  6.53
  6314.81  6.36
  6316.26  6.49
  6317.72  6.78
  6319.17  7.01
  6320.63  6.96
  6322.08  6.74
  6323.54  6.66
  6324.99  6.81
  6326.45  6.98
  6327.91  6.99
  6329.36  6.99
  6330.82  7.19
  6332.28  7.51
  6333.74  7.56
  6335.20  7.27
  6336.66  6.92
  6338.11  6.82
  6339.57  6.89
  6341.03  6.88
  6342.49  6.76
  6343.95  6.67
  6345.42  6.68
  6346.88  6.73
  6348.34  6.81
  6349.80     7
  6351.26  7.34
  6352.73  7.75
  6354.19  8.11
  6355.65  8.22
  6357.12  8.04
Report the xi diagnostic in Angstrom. 6345.2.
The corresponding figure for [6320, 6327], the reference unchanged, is 6323.3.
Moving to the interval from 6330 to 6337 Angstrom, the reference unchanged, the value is 6333.0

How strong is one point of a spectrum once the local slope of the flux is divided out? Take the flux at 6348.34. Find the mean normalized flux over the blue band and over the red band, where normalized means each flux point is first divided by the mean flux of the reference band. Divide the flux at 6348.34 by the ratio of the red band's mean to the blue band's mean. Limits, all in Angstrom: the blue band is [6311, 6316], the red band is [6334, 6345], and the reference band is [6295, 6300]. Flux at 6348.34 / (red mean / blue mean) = 6.51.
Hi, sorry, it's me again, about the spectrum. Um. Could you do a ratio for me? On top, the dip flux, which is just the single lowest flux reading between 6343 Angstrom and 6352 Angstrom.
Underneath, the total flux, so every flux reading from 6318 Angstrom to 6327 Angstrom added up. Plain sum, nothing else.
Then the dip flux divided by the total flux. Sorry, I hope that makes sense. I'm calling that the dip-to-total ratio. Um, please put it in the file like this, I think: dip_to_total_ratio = 0.162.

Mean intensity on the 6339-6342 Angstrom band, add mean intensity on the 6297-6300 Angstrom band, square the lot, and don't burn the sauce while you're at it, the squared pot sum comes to 191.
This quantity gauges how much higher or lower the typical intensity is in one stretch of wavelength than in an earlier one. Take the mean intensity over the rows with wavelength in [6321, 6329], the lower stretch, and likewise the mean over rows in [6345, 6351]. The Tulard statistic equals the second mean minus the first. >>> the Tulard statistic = 0.0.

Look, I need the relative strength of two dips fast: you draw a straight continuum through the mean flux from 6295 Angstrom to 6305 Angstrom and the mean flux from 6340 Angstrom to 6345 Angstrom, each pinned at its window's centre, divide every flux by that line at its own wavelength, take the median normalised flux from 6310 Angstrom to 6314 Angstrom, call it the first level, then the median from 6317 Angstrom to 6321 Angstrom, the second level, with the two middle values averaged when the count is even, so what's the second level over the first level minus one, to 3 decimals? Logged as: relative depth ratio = 0.016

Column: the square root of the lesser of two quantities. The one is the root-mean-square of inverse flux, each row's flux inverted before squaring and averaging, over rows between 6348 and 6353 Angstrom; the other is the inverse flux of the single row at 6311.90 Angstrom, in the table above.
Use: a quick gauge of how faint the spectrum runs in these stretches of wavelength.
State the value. 0.373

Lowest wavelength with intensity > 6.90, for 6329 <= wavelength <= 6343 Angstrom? 6329.36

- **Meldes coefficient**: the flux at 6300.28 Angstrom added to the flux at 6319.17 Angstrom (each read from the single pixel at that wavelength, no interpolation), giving 13.9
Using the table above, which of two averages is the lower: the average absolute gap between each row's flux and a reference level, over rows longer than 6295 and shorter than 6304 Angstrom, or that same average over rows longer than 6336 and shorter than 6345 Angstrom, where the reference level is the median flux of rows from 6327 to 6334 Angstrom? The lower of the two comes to 0.287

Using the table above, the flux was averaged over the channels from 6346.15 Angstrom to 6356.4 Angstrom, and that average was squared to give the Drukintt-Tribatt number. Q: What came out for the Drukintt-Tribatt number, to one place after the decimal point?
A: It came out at 55.1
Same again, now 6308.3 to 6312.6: 49.8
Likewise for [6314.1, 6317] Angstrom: 41.3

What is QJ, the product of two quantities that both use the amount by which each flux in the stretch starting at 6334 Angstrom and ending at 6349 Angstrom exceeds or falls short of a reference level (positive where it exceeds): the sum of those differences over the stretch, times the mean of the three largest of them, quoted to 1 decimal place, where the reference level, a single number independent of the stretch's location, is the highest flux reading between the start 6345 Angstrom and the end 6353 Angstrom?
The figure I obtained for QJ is 6.6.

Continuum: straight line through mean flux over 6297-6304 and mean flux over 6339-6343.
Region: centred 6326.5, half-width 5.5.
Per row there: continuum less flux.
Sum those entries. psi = -0.4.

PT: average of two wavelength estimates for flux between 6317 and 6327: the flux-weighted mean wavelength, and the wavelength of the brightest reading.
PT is 6320.6 Angstrom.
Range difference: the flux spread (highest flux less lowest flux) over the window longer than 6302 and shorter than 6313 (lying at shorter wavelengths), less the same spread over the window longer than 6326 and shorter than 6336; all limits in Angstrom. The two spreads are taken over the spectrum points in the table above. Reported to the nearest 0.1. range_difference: 0.0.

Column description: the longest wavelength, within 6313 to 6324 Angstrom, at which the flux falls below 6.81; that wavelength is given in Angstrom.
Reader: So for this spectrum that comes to 6323.54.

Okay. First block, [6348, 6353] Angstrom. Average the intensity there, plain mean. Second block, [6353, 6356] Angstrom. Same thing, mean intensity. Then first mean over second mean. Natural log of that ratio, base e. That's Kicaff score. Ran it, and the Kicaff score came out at -0.12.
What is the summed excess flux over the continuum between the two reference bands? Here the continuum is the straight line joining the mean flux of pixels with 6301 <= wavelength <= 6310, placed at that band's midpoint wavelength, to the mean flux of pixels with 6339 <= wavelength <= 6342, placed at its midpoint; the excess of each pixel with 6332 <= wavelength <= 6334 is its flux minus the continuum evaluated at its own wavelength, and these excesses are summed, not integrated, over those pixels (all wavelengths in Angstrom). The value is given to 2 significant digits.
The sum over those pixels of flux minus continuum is 1.3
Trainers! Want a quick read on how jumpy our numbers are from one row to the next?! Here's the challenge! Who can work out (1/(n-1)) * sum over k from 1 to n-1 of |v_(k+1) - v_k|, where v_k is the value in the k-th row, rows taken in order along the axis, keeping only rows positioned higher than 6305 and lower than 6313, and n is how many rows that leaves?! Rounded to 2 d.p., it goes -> 0.20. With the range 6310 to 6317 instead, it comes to 0.23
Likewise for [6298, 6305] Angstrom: 0.09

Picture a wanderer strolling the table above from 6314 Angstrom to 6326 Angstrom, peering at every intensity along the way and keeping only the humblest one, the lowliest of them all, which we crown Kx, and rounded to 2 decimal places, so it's 6.36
